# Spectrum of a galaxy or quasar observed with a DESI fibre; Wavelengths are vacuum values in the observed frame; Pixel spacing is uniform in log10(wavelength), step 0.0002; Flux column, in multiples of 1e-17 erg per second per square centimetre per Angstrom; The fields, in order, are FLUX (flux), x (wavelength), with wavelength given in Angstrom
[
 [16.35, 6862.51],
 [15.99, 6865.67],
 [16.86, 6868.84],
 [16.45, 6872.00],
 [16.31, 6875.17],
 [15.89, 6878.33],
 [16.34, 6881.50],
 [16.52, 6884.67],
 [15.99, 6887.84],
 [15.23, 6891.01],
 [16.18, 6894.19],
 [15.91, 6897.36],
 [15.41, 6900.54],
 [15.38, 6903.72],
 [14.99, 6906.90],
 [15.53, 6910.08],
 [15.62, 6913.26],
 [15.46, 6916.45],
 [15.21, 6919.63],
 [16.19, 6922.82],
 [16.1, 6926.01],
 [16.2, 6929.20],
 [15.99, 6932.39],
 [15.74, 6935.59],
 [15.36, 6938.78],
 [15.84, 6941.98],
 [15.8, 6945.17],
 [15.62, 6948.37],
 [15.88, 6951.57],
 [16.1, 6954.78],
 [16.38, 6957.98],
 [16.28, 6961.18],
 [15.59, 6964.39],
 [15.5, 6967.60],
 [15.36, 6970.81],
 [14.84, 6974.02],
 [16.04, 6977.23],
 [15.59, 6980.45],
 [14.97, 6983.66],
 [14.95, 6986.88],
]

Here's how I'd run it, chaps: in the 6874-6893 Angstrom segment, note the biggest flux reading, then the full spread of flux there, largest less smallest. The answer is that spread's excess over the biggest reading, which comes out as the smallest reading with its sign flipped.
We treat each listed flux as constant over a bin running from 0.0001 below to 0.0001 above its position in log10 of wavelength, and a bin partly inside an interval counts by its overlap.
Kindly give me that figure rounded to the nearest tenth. -15.2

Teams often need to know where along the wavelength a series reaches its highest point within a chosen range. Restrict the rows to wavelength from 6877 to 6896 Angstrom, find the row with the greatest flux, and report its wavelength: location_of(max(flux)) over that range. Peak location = 6884.67 Angstrom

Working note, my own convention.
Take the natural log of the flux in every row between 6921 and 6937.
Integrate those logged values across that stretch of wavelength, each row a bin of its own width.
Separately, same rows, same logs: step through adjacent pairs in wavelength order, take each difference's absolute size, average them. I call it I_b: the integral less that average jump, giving 44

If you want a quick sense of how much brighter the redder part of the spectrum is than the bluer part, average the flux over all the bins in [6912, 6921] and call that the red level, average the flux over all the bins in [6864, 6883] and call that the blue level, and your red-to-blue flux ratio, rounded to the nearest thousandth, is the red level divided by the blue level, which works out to 0.946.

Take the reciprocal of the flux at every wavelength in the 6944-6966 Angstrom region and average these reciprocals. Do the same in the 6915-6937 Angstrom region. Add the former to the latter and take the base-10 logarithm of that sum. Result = -0.900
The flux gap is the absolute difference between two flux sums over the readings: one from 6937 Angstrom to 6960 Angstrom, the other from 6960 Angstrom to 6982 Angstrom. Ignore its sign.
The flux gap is 1.8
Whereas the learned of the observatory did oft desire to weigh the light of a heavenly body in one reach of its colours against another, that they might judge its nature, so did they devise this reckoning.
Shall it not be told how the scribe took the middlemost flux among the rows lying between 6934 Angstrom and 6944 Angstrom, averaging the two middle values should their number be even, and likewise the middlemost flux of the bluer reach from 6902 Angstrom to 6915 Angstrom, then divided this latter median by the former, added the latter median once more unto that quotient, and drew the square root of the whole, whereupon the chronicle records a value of 4.05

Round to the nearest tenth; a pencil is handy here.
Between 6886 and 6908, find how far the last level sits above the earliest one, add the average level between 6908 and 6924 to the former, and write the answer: 14.6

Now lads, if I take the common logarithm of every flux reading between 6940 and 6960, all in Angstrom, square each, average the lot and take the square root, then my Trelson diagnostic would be 1.20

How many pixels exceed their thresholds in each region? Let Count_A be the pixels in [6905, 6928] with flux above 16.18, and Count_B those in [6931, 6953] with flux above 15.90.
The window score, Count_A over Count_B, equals 1.0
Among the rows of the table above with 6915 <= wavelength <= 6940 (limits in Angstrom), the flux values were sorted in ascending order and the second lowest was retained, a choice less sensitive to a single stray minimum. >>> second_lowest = 15.36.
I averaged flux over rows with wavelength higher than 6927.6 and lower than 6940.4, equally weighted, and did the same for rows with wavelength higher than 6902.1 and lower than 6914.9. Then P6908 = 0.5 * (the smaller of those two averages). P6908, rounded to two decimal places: 7.69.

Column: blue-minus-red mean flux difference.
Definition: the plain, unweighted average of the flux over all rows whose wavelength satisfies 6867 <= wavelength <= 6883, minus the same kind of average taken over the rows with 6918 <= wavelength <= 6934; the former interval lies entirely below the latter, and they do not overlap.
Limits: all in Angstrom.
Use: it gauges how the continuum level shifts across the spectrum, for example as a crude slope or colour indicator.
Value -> 0.4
